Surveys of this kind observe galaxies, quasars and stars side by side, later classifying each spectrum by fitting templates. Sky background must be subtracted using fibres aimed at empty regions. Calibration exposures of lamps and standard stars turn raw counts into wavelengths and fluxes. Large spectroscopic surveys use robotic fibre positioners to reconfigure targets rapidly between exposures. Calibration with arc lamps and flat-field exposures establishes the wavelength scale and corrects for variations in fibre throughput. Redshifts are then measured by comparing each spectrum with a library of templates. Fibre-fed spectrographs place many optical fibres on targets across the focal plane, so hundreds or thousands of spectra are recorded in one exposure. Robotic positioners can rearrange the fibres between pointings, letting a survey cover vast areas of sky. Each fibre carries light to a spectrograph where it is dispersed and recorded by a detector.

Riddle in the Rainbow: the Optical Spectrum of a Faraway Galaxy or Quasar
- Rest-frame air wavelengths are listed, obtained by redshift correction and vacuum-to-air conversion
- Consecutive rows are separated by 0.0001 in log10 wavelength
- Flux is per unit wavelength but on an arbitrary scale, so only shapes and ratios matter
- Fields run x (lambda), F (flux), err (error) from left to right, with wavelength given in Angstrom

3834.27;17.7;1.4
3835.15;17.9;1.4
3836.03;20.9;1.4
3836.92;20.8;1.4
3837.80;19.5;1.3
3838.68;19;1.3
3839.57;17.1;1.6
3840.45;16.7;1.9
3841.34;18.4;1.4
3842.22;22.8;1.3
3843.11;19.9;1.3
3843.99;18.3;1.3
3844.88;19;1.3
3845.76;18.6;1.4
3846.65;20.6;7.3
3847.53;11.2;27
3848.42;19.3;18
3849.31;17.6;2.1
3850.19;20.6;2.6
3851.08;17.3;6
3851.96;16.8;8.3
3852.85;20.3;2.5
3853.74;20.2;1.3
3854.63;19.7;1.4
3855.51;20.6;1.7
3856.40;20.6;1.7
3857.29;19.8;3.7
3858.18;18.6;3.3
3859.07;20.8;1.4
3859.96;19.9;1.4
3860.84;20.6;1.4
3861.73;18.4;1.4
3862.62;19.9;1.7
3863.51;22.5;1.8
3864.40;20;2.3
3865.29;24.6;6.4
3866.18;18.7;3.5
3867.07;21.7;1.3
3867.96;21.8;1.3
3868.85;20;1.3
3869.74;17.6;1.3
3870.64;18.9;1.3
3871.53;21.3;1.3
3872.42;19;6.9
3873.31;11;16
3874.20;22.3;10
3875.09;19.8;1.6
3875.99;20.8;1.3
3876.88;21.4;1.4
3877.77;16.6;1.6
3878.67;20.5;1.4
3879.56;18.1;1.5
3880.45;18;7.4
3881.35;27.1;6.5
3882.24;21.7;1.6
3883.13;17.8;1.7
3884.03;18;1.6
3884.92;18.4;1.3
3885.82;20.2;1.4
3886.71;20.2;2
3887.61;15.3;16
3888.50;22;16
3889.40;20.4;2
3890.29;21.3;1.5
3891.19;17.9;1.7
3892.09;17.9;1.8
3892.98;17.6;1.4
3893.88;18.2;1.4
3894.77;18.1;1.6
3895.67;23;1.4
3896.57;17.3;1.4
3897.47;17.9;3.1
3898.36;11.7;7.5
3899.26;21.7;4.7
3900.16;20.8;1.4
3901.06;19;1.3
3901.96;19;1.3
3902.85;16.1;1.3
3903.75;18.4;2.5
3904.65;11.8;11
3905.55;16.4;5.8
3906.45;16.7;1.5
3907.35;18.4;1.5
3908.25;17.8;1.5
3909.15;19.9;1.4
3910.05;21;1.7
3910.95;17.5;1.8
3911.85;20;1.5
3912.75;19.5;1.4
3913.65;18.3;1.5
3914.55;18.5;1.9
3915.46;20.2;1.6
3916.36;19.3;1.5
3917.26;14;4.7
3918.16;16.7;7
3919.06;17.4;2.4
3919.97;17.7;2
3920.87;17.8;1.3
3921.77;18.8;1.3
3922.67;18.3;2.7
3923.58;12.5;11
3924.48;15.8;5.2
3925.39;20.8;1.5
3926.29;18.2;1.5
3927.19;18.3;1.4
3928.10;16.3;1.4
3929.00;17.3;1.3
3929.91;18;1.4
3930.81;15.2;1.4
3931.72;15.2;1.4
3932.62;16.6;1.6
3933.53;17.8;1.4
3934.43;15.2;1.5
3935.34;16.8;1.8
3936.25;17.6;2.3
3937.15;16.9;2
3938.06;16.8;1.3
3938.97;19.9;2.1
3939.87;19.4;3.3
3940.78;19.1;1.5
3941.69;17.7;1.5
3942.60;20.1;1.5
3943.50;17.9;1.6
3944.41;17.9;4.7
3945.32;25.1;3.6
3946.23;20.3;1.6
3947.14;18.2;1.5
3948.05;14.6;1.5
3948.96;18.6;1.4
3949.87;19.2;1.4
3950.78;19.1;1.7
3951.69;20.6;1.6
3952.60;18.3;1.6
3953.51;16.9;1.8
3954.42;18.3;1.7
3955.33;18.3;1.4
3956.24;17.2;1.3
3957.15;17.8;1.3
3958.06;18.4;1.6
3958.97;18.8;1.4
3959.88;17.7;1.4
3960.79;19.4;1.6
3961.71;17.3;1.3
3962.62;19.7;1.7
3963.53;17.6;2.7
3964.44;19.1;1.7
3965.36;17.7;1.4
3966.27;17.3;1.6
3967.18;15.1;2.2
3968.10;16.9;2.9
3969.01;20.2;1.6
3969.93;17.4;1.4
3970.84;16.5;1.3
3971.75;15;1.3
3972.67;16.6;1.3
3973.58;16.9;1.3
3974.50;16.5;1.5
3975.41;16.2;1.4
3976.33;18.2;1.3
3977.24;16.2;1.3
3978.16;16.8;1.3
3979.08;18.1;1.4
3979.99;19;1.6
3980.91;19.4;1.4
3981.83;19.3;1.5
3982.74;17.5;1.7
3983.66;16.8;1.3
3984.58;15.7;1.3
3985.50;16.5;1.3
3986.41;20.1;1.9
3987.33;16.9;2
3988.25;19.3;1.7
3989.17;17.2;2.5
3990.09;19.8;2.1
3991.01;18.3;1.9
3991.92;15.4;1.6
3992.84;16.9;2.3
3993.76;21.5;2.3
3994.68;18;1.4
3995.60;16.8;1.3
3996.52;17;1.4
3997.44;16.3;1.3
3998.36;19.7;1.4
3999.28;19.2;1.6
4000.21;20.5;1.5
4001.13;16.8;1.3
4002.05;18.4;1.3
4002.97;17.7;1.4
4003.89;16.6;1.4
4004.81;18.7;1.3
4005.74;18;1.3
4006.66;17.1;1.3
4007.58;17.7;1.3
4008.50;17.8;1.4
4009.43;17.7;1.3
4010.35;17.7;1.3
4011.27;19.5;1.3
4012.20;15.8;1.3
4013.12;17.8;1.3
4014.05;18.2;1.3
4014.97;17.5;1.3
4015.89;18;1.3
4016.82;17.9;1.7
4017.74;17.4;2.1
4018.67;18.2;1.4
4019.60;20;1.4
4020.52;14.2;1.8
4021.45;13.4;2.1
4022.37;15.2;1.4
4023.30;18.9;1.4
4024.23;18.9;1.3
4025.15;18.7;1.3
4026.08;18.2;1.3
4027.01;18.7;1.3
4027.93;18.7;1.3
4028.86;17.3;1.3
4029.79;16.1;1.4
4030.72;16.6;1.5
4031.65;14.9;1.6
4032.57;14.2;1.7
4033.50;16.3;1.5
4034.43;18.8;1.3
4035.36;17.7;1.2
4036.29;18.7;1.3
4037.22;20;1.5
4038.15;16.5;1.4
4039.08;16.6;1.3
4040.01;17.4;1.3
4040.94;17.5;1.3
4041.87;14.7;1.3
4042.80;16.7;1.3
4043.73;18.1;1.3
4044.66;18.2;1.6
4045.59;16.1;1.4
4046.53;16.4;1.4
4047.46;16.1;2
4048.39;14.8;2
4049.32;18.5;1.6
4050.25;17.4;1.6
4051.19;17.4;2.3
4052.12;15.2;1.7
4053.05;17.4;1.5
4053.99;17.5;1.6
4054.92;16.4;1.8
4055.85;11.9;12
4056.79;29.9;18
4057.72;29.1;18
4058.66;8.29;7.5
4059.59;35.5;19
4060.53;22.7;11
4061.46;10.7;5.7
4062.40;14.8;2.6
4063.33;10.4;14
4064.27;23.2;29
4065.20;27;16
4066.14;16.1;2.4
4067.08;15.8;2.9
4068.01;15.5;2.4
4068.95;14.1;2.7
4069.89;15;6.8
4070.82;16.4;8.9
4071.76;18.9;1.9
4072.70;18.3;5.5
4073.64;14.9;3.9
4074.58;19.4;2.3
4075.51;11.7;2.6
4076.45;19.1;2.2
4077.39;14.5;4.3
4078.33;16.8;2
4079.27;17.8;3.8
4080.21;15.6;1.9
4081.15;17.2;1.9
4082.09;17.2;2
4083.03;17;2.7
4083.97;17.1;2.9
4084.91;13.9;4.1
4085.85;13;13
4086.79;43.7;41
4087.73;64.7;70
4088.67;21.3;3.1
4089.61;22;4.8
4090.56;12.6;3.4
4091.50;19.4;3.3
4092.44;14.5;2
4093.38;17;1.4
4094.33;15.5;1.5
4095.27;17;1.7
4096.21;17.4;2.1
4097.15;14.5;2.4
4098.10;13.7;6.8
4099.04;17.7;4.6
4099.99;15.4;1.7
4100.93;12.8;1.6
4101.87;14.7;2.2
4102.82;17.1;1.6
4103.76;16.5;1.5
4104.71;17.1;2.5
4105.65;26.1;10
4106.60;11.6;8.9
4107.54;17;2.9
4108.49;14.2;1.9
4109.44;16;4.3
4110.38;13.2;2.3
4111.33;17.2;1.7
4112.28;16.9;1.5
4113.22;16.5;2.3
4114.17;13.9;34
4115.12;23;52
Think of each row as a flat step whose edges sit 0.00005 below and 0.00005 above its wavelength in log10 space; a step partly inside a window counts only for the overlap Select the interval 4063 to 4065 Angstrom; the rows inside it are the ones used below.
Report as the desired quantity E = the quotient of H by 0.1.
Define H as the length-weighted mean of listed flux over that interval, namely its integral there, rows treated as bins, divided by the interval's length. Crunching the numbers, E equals 186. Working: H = 18.6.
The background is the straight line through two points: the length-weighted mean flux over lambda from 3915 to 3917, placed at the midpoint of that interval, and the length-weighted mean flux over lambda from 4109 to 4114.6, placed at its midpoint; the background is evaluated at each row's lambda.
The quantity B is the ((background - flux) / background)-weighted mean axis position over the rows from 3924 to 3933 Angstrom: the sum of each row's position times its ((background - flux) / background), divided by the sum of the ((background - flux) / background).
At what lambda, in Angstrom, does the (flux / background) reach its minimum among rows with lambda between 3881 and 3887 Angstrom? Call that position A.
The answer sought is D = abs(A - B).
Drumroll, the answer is 46.6 Angstrom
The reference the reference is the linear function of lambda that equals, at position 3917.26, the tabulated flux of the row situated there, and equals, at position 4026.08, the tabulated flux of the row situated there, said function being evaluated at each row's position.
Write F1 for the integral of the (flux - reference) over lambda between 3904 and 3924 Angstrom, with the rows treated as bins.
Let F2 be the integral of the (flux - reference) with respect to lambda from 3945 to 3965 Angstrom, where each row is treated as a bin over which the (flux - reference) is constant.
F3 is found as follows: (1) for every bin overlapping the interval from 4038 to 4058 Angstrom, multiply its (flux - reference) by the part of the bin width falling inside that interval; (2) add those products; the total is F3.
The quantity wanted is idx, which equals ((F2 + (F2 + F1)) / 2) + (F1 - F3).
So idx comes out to 205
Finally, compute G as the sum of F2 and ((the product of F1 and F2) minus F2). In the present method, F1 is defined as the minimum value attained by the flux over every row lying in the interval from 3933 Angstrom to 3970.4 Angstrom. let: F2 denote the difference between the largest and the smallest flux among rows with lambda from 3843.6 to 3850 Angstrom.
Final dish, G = 137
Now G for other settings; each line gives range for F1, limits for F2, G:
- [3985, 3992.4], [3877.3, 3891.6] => 182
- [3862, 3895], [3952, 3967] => 31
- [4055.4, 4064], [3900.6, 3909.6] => 67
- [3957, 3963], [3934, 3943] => 85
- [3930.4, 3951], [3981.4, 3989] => 64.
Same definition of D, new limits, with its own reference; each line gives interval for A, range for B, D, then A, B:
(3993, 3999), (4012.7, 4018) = 17.7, 3997.44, 4015.1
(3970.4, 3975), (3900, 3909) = 66.5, 3971.75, 3905.3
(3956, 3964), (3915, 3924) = 35.6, 3956.24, 3920.7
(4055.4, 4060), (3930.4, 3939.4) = 125.1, 4058.66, 3933.6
